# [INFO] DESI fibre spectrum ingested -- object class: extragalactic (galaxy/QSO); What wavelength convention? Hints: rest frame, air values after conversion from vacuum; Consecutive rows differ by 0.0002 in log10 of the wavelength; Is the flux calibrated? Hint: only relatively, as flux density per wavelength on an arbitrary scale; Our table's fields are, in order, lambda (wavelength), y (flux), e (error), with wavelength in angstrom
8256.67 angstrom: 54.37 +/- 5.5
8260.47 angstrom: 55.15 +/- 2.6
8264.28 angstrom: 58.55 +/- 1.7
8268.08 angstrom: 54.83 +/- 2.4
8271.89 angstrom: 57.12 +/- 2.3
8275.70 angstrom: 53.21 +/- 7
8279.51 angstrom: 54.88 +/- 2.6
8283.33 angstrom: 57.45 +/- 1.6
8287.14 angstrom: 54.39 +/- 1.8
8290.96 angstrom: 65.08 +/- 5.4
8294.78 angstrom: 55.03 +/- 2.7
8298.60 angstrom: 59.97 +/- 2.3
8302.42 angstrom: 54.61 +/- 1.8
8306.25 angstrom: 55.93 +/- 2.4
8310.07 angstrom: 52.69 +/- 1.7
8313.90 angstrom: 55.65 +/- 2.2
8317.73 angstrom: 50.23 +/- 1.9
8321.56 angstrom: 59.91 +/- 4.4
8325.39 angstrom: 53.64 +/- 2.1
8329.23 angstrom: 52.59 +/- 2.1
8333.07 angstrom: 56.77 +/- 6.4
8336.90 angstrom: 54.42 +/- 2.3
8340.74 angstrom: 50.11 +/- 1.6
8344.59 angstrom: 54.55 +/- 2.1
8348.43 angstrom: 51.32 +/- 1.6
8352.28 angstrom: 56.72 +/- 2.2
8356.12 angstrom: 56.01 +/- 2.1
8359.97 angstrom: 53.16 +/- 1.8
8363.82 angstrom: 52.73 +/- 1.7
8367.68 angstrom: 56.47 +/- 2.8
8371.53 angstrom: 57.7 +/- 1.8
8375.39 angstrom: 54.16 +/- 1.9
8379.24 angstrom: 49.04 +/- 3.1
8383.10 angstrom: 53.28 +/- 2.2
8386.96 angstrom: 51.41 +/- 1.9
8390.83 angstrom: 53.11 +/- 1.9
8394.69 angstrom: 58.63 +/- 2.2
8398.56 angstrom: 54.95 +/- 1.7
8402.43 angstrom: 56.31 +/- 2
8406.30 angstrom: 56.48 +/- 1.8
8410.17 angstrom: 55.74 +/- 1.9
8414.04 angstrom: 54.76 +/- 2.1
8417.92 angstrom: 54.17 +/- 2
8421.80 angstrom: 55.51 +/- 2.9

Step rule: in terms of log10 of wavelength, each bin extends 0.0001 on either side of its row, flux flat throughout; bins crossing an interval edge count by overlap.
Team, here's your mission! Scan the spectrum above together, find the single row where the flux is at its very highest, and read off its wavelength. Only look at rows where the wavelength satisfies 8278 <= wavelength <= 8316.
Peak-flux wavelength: 8290.96 angstrom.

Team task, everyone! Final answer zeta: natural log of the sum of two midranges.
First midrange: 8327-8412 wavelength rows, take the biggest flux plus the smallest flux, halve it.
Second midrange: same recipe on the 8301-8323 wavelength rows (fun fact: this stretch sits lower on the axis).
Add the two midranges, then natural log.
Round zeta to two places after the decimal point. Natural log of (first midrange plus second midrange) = 4.69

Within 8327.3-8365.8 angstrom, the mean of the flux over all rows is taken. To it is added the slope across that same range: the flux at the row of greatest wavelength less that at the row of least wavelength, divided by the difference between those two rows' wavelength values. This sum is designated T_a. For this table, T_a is 53.8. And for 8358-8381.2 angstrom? 53.7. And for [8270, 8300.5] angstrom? 57.2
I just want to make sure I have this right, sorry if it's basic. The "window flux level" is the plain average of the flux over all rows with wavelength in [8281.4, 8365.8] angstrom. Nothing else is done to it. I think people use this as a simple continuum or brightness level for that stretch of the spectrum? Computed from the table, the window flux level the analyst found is 55.1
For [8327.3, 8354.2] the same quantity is 53.8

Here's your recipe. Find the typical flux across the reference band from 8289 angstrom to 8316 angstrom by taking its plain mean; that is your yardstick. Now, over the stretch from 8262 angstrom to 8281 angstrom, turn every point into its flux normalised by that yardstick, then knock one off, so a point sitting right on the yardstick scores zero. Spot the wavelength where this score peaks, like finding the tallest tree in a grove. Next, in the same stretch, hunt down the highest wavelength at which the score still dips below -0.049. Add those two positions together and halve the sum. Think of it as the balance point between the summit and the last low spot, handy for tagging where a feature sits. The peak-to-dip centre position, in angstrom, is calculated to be 8270.0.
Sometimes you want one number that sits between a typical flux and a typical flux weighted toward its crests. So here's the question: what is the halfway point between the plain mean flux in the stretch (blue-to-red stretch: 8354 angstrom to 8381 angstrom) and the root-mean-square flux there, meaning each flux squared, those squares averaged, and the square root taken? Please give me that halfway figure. 54.2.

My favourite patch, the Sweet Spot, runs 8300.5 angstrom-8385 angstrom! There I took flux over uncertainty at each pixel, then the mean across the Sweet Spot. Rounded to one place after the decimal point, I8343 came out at 25.3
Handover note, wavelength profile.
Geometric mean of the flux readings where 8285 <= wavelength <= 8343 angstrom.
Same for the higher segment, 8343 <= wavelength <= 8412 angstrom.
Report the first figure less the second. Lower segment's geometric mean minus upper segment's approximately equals 0.79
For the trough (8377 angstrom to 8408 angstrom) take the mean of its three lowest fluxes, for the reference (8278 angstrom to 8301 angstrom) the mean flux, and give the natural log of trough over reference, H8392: -0.12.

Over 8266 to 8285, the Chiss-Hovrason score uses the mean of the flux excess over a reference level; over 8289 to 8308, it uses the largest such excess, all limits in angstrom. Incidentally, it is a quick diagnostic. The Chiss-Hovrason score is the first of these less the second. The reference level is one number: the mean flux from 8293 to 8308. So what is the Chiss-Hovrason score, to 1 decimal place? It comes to -9.6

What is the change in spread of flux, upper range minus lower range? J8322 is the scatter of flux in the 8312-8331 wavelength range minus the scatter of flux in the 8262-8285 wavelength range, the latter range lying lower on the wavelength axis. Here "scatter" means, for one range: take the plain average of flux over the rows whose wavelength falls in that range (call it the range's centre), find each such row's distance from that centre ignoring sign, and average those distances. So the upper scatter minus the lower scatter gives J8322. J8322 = 1.0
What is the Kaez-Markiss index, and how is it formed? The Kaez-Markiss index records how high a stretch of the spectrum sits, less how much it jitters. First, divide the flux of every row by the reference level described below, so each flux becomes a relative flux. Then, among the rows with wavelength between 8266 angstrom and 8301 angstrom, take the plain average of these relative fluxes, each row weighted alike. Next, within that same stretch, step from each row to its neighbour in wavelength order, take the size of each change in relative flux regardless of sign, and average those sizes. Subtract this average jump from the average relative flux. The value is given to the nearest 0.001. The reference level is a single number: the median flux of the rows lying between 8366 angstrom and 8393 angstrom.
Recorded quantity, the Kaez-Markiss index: 0.976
